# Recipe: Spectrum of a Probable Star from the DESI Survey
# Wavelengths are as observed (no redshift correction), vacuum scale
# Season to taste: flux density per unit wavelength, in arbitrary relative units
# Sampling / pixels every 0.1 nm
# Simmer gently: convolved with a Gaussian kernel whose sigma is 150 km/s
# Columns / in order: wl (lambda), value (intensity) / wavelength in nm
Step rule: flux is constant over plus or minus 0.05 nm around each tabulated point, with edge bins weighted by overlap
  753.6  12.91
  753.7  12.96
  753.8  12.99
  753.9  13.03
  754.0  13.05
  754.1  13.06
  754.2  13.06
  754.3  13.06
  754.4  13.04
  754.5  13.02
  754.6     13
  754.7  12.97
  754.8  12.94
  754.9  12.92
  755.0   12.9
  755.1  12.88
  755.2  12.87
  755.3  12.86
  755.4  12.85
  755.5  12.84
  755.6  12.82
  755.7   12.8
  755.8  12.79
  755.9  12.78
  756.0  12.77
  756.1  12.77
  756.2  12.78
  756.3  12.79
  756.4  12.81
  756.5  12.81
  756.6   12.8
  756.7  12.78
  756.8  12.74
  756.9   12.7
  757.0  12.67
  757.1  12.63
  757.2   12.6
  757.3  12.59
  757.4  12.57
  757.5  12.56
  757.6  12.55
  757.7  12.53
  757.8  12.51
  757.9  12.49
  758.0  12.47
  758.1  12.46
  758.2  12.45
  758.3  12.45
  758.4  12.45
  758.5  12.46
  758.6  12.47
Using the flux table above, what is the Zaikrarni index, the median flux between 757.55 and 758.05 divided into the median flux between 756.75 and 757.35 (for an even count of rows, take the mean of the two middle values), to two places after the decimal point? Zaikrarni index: 1.01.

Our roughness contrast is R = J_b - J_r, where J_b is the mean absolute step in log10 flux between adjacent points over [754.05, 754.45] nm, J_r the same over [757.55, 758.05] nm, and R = -0.0005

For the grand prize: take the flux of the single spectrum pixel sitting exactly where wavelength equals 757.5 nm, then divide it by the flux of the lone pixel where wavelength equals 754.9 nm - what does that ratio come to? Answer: 0.972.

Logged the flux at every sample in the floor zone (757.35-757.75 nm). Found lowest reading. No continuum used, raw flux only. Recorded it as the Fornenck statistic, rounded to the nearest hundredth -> 12.53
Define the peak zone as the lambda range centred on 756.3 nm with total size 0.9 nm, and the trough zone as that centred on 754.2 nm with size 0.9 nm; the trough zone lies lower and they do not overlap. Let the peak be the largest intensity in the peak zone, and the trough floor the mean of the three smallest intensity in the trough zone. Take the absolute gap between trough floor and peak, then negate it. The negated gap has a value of -0.19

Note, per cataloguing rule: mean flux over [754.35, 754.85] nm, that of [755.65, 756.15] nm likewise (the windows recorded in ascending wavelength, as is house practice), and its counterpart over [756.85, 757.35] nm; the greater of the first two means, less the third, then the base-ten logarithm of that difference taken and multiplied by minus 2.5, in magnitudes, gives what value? 1.1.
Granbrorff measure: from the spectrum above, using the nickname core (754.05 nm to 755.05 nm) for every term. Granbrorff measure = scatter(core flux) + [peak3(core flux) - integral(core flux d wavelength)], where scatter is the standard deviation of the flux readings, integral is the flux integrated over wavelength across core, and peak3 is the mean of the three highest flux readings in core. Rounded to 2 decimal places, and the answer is 0.12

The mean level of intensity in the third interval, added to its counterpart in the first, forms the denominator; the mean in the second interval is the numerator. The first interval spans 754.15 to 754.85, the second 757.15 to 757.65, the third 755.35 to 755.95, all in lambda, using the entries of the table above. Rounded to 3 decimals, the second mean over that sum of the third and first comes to 0.487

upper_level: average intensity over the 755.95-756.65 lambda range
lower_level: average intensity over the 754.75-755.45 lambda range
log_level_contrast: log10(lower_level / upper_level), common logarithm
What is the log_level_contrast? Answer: 0.003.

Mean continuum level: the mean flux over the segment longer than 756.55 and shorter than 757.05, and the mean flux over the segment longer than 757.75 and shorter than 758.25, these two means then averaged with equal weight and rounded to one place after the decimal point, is 12.6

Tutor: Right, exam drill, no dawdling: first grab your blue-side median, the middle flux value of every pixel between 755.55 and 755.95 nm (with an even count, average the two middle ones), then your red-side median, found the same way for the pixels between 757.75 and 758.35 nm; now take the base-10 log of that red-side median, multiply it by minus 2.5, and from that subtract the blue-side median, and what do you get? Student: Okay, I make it -15.5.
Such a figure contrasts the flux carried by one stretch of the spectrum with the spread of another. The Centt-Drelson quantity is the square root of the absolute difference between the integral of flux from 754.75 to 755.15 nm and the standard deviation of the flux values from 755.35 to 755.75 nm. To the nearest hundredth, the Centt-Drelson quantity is 2.27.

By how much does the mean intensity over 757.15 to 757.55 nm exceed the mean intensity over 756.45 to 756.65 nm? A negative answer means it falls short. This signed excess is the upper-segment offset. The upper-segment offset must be -0.225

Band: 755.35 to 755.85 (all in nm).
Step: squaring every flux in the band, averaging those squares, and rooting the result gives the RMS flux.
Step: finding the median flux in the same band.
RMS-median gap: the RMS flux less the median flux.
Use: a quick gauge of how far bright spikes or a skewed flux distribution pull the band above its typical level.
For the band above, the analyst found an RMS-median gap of 0.000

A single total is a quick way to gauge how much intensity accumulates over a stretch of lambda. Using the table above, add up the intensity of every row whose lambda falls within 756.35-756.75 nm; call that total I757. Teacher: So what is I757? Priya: 51.2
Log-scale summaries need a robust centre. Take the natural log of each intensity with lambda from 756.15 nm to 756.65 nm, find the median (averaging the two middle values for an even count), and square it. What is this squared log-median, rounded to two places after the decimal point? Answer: 6.50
